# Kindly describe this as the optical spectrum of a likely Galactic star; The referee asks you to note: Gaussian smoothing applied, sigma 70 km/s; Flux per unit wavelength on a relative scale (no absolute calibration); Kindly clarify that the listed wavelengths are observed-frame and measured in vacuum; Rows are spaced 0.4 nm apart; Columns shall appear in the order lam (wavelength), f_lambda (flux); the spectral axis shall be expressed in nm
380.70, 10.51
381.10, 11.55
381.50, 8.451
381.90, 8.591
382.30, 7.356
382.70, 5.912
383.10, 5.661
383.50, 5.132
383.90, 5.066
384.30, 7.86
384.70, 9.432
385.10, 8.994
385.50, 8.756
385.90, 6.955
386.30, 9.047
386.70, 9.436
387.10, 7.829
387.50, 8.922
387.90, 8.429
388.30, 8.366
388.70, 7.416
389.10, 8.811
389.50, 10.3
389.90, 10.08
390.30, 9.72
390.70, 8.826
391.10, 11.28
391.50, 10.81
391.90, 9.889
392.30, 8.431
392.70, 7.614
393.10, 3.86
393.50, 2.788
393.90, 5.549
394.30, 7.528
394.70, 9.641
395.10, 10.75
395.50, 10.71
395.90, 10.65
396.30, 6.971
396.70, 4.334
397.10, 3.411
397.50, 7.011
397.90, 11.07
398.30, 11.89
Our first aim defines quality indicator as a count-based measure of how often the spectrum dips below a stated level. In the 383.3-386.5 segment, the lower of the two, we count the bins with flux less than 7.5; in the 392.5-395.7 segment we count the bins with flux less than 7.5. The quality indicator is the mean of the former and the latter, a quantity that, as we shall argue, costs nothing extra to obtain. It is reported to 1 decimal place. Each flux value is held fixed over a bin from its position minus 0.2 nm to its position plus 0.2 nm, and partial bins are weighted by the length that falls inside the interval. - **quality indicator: 3.0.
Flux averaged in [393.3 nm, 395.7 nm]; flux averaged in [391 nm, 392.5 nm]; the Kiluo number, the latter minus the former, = 2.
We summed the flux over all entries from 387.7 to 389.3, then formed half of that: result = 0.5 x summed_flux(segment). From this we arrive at 17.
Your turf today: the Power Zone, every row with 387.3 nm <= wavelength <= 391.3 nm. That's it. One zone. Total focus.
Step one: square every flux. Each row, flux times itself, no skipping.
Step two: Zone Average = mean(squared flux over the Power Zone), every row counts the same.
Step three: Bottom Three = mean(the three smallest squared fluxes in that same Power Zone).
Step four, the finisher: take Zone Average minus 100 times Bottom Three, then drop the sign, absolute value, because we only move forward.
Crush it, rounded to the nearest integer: 6448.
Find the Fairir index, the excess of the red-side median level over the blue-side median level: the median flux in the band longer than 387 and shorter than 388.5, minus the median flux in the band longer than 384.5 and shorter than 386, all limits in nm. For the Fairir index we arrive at -0.5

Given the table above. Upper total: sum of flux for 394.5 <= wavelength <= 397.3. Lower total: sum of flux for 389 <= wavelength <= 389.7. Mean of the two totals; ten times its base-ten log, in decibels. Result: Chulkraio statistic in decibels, 15.8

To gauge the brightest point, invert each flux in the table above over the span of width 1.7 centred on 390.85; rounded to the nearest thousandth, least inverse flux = 0.089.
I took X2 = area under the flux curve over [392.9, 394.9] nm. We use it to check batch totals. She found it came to 12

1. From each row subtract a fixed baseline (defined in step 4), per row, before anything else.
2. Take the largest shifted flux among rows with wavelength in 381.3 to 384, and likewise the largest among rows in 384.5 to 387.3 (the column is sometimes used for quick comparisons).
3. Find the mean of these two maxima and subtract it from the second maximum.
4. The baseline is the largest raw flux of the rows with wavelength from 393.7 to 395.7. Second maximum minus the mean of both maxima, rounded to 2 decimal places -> 0.42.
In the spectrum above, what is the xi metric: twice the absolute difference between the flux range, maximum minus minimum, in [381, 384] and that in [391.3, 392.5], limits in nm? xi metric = 8.2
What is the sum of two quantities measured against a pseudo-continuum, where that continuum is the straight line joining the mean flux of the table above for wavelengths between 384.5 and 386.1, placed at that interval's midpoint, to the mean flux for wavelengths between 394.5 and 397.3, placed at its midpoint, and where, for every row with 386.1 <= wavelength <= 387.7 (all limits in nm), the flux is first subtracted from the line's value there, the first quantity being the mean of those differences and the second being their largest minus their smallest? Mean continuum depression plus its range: 1.2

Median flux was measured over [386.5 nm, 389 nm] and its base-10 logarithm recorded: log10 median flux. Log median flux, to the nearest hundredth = 0.92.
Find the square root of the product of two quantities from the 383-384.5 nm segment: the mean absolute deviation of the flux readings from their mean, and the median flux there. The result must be 2.3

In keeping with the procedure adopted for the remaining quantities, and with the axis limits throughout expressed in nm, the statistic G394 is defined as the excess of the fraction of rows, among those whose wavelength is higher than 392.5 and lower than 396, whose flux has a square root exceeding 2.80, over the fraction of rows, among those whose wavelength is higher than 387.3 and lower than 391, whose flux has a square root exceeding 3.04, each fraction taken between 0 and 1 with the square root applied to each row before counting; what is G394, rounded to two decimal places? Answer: 0.11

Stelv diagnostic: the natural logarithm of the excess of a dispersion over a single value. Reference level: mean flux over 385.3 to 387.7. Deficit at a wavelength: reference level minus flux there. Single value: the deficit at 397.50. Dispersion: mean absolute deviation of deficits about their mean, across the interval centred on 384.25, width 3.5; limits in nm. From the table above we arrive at -4.7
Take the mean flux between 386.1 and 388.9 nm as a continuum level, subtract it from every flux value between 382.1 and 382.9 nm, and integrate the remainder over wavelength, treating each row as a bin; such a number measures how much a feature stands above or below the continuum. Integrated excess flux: -1.5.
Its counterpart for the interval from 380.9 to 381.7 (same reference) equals 1.2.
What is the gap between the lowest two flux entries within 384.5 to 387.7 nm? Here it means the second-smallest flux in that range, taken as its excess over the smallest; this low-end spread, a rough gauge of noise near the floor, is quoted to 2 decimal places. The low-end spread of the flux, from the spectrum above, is 0.87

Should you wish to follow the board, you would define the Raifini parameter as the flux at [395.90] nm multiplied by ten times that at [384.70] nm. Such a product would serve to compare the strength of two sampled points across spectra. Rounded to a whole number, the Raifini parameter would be 1005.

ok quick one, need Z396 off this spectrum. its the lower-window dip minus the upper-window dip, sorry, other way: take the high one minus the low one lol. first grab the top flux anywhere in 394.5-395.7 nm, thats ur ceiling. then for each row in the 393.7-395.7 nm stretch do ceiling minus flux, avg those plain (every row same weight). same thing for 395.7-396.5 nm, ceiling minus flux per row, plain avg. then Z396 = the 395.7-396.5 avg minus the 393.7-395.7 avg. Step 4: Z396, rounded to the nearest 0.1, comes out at 0.0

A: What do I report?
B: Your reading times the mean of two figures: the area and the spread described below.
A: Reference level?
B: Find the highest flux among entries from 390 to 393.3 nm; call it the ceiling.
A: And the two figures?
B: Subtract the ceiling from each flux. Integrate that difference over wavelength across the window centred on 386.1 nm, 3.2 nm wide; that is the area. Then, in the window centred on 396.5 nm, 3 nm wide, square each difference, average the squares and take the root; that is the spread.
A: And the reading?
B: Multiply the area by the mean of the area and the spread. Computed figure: 16.9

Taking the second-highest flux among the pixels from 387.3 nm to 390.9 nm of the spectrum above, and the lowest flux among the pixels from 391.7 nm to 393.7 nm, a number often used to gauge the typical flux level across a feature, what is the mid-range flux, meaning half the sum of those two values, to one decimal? 6.4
